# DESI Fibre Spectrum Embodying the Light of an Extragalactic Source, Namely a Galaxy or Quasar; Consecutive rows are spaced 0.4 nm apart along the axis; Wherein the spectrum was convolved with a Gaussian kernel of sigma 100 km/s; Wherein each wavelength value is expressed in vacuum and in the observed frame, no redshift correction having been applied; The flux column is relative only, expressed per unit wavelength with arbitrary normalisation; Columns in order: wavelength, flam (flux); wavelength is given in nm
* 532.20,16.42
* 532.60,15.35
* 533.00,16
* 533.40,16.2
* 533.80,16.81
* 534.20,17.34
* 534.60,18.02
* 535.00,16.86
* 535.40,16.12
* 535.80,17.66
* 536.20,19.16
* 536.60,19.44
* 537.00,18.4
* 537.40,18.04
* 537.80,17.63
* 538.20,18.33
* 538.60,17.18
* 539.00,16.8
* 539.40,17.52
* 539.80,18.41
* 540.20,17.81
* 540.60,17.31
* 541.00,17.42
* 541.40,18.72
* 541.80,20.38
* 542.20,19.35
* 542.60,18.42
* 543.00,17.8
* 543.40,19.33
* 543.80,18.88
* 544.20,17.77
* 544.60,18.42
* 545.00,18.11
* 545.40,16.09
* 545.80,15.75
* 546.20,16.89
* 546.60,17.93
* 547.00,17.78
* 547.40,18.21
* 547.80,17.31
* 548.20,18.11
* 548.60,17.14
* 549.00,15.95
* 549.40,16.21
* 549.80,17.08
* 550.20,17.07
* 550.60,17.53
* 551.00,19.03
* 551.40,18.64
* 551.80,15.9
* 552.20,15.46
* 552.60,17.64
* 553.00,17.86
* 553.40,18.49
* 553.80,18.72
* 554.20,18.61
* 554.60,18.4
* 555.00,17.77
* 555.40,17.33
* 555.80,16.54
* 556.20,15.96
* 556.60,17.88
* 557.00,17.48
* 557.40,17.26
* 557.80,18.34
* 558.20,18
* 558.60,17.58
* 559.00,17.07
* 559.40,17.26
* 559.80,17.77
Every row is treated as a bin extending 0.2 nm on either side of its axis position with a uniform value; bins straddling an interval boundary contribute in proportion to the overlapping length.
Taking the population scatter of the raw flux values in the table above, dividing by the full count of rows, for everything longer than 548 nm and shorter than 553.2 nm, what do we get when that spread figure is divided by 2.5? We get 0.42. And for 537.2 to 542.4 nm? 0.38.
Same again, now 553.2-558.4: 0.32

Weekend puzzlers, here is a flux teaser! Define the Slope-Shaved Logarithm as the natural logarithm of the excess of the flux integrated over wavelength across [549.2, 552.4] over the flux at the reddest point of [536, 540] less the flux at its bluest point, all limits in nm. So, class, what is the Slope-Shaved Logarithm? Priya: 4.0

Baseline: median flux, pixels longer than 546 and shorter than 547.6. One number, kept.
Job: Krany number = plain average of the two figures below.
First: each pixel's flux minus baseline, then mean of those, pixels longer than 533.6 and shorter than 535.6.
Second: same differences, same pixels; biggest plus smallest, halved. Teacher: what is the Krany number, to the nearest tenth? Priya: -0.8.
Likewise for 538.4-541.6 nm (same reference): -0.2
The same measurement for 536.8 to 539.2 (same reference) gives -0.2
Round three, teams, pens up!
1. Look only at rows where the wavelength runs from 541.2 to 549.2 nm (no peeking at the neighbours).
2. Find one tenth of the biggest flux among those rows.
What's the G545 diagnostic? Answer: 2.04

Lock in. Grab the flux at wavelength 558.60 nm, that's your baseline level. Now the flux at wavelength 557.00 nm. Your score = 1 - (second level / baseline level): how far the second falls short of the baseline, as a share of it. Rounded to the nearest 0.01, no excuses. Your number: 0.01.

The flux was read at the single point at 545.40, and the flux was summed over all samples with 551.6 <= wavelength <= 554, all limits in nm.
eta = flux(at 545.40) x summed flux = 1674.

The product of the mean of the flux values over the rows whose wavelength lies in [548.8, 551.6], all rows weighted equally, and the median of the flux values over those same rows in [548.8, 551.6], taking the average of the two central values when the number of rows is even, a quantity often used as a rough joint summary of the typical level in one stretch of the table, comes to 296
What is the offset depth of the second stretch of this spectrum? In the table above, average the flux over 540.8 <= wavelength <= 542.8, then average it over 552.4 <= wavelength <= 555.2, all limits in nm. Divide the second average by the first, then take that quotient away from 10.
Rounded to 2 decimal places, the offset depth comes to 9.03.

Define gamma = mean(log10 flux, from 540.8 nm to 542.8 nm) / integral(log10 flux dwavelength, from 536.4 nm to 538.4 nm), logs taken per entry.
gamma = 0.50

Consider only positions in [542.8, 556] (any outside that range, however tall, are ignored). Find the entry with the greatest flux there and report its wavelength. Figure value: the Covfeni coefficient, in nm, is 543.40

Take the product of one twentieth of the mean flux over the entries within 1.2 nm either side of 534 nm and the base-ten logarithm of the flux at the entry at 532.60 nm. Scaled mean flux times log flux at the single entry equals 1.00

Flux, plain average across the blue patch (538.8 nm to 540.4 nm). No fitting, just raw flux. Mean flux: 17.6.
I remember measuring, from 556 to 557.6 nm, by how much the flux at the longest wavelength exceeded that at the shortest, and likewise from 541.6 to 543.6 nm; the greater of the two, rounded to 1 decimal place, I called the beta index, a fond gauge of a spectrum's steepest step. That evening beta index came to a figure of 1.3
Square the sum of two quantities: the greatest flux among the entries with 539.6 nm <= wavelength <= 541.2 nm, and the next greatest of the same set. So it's 1312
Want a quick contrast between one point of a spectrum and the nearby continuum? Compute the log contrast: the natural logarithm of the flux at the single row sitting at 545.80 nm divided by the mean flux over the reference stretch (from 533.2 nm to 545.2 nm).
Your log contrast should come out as -0.13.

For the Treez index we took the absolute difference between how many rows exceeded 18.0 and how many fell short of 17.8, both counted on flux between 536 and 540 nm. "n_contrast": 2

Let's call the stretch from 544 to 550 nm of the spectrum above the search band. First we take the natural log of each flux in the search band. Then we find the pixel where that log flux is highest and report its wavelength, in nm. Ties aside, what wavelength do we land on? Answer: 544.60 nm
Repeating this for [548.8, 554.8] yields 551.00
